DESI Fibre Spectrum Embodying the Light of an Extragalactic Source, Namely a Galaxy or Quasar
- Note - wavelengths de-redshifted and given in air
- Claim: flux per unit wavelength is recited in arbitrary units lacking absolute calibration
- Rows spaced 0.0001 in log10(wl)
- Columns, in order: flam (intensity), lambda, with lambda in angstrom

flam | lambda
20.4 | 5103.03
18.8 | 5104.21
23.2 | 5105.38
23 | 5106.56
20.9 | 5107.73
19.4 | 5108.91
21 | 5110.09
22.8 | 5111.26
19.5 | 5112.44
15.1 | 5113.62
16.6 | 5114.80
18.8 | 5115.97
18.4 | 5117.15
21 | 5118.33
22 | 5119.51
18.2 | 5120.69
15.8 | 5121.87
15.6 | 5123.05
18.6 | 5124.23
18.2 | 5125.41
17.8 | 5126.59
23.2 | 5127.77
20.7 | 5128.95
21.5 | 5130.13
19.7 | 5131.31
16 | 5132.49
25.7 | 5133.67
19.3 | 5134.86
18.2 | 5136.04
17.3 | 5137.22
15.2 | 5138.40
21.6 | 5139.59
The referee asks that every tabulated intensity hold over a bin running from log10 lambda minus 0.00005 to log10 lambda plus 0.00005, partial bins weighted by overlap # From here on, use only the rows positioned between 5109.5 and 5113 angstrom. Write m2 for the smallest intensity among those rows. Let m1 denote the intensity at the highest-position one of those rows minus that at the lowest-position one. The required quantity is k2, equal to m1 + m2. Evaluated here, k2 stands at 18.0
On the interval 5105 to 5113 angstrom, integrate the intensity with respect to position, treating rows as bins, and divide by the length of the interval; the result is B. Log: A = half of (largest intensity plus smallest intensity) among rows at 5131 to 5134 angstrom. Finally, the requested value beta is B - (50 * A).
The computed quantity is -1021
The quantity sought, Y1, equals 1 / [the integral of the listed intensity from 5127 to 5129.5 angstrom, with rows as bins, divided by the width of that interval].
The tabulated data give 0.046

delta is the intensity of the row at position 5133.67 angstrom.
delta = 25.7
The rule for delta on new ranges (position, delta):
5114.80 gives 16.6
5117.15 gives 18.4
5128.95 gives 20.7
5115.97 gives 18.8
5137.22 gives 17.3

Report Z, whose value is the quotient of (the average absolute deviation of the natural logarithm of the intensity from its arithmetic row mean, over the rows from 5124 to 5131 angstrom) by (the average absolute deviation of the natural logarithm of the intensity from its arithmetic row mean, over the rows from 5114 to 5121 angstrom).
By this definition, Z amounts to 1.1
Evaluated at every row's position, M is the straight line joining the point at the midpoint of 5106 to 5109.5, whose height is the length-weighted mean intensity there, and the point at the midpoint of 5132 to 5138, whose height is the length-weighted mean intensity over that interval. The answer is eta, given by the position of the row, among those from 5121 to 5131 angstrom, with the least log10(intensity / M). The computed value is 5123.05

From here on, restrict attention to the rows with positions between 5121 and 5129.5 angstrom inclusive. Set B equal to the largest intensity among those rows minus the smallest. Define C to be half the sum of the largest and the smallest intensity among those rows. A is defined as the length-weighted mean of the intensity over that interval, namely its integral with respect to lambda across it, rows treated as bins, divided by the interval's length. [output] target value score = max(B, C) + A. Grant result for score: 37.9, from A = 18.5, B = 7.6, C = 19.40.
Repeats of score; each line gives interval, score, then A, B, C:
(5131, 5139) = 39.2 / 18.7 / 10.5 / 20.45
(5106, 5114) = 39.4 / 20.4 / 7.9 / 19.05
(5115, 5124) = 37.3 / 18.5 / 6.4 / 18.80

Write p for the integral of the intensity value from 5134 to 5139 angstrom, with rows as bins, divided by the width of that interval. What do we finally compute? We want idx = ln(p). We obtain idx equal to 2.89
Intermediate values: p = 18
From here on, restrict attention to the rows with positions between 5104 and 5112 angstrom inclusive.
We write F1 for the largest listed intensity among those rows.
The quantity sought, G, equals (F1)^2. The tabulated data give 538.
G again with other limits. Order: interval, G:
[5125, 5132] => 538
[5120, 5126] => 346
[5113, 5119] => 441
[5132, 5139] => 660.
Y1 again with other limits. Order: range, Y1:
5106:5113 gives 0.047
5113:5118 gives 0.057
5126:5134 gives 0.049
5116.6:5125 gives 0.054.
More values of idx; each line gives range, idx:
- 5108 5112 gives 3.04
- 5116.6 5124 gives 2.92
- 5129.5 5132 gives 3.02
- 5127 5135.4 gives 3.04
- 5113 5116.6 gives 2.83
